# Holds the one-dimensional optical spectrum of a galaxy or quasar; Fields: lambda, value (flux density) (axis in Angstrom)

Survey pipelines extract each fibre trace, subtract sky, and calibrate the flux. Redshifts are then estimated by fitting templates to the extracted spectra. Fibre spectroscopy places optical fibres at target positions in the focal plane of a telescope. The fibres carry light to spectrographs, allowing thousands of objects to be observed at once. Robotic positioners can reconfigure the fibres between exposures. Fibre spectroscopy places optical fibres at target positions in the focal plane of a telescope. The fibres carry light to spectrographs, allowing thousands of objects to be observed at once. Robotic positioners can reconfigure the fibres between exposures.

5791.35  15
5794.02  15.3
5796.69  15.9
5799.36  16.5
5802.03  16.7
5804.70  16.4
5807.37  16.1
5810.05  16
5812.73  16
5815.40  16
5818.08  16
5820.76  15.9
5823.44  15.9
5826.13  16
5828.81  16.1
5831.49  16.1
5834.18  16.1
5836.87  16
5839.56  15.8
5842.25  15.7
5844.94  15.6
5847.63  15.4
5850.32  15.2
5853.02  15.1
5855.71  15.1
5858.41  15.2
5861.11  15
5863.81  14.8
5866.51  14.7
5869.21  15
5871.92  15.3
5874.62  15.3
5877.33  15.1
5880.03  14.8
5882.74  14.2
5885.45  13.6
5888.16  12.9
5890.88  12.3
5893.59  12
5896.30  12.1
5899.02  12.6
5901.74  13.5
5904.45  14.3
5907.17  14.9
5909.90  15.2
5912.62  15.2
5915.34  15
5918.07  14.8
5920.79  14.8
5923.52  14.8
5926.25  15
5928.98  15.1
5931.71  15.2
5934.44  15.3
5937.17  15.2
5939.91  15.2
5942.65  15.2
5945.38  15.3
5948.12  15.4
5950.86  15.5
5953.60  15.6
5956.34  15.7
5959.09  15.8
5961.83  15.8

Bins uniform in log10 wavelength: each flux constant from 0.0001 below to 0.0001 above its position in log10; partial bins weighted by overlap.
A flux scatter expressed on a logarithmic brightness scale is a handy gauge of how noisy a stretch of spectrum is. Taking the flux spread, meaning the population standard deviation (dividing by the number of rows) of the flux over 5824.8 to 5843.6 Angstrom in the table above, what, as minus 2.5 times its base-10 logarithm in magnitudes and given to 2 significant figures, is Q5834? 2.1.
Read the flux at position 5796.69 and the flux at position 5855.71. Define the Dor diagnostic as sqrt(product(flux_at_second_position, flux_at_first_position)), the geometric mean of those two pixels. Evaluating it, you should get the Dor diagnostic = 15.5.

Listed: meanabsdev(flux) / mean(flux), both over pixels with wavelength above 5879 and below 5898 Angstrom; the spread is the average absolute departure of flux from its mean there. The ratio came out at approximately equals 0.070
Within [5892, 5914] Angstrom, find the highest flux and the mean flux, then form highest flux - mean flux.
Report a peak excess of 1.5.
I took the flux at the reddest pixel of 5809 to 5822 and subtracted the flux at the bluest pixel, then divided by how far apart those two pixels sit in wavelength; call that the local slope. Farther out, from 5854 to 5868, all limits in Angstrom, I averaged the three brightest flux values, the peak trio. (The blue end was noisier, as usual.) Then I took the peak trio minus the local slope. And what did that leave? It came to 15.1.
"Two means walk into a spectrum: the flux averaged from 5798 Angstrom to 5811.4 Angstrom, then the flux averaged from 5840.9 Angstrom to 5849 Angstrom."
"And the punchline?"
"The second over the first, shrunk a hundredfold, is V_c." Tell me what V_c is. 0.0095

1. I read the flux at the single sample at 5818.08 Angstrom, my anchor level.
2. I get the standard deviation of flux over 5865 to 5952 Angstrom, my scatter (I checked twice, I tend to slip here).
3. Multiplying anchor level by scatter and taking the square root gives 4.1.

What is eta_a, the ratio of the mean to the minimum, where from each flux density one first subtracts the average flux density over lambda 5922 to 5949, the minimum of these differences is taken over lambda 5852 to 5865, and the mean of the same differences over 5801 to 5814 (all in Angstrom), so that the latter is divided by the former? -2.9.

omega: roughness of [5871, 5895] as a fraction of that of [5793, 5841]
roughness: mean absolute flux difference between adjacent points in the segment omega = 2.6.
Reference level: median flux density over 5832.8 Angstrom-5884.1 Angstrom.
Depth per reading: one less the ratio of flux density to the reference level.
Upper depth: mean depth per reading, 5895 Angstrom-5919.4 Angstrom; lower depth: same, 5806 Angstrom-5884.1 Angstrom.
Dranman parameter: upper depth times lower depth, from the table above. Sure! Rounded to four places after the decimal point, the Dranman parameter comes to -0.0013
